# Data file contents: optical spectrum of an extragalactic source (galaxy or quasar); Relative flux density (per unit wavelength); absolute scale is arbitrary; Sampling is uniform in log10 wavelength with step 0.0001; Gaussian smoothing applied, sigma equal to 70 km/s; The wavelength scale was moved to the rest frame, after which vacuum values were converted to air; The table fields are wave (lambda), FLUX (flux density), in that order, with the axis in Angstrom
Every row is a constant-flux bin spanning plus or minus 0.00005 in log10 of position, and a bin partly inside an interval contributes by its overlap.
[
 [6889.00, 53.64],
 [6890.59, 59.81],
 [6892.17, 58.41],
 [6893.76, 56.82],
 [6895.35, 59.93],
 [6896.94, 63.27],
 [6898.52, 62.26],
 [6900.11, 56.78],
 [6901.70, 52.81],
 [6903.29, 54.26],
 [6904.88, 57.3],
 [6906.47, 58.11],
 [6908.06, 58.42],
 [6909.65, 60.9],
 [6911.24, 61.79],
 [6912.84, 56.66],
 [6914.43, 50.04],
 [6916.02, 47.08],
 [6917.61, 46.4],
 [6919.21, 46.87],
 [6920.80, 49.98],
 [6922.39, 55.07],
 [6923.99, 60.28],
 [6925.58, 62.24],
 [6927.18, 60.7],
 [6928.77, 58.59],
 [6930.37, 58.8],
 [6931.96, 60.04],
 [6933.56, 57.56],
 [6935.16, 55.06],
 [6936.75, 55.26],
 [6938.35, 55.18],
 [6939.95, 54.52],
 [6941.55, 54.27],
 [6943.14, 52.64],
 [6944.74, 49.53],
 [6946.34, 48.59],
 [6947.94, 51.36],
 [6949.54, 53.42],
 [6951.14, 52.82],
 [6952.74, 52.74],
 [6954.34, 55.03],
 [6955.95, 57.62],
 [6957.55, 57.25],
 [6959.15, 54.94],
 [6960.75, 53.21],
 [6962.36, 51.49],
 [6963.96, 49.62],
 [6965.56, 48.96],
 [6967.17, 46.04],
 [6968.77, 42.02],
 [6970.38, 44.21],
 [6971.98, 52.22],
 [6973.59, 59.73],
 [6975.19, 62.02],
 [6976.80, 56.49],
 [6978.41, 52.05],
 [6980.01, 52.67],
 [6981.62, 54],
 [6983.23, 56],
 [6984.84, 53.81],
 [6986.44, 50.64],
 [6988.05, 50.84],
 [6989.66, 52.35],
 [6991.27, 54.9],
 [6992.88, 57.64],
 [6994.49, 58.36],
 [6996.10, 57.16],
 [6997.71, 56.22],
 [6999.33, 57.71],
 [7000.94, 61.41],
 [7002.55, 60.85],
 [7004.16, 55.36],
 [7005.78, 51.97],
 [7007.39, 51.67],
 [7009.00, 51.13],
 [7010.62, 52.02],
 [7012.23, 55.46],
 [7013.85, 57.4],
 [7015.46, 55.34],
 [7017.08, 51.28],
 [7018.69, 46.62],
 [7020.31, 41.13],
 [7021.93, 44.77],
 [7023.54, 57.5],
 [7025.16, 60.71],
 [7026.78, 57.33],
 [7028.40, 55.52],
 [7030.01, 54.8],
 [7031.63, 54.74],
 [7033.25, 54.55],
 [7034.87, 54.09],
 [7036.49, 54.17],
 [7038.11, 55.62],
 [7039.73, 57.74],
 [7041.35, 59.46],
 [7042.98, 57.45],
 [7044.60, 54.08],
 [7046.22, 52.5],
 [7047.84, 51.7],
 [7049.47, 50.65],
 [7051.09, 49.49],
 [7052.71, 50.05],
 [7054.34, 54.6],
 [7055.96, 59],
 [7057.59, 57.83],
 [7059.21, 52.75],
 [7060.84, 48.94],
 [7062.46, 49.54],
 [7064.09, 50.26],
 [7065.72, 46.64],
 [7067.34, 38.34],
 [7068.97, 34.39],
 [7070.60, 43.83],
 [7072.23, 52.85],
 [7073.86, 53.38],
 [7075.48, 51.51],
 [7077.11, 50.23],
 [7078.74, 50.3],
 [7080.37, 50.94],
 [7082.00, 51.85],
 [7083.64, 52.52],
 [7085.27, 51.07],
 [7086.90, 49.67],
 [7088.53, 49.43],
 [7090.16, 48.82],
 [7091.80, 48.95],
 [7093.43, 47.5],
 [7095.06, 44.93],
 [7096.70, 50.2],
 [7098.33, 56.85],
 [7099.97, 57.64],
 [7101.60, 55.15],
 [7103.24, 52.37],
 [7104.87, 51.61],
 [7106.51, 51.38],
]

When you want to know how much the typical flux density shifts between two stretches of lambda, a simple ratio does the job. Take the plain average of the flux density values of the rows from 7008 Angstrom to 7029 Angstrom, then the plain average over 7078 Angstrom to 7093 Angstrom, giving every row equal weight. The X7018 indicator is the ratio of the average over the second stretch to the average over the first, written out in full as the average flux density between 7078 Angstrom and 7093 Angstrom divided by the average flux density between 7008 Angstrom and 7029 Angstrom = 0.95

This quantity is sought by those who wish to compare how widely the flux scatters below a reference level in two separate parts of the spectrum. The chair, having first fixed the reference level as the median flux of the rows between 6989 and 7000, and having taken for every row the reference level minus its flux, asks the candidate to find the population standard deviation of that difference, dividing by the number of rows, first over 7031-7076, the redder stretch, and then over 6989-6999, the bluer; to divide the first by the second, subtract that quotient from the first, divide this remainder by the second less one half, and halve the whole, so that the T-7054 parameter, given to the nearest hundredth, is 0.93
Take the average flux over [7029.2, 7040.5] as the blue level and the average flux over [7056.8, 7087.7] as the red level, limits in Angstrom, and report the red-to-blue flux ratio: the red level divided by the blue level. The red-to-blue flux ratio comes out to 0.89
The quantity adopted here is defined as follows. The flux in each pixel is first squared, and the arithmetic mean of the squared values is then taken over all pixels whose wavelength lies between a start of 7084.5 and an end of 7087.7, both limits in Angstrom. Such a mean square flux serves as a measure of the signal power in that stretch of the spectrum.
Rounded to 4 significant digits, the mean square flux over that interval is 2538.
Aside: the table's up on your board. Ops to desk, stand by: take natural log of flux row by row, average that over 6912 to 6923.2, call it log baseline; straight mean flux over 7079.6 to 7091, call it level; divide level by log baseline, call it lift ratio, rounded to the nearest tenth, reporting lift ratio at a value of 12.9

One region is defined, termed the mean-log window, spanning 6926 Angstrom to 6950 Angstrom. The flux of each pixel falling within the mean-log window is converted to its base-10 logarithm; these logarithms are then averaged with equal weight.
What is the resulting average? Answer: 1.74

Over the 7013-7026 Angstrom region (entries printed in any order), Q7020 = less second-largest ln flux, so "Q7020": -4.05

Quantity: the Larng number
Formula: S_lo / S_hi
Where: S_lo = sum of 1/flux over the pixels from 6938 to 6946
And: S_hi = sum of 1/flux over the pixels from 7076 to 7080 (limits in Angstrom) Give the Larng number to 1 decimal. 2.4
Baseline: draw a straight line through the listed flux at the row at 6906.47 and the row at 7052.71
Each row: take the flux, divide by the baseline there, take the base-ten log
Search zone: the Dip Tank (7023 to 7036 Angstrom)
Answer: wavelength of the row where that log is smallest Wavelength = 7034.87 Angstrom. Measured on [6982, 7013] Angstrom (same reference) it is 6986.44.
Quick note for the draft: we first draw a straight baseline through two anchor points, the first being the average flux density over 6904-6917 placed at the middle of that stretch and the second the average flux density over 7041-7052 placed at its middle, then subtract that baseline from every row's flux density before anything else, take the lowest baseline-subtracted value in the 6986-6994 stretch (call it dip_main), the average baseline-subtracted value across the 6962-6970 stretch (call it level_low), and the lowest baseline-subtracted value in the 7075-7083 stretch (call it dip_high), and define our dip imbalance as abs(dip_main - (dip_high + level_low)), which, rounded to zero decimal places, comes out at 6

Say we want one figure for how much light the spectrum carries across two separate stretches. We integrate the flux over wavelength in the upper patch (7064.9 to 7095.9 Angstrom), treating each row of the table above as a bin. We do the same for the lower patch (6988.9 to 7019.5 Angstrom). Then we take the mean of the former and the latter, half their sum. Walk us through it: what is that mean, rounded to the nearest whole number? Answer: 1590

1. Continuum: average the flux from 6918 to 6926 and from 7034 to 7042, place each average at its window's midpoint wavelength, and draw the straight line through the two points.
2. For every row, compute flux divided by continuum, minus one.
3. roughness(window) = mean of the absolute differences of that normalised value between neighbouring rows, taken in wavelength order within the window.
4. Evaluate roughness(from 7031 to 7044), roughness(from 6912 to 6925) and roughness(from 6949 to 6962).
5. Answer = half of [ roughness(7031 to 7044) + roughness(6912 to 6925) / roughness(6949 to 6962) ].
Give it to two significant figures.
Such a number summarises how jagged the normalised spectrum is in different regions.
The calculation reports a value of 1.2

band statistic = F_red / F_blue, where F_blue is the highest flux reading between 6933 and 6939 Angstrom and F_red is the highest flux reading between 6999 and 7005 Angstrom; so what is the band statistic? 1.07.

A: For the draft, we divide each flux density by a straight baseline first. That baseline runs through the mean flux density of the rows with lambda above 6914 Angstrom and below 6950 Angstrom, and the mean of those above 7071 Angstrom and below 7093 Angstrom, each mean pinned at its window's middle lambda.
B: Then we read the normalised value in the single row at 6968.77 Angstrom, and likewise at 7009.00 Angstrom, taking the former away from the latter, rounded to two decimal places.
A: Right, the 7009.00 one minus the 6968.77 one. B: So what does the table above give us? 0.19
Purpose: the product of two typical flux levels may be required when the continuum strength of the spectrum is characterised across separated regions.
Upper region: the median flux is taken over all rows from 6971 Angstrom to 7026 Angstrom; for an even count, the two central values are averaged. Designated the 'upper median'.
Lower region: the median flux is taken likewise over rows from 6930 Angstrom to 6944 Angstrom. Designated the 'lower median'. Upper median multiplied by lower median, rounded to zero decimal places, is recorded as 3042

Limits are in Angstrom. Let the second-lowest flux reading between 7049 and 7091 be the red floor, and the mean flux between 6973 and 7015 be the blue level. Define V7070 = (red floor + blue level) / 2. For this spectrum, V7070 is 46.9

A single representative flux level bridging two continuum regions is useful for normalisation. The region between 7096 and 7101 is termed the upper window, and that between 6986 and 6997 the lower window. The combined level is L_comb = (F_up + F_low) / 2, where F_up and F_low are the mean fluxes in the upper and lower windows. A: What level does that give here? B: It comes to 55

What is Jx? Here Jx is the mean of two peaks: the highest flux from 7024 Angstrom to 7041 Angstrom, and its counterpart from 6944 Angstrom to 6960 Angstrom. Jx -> 59.2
